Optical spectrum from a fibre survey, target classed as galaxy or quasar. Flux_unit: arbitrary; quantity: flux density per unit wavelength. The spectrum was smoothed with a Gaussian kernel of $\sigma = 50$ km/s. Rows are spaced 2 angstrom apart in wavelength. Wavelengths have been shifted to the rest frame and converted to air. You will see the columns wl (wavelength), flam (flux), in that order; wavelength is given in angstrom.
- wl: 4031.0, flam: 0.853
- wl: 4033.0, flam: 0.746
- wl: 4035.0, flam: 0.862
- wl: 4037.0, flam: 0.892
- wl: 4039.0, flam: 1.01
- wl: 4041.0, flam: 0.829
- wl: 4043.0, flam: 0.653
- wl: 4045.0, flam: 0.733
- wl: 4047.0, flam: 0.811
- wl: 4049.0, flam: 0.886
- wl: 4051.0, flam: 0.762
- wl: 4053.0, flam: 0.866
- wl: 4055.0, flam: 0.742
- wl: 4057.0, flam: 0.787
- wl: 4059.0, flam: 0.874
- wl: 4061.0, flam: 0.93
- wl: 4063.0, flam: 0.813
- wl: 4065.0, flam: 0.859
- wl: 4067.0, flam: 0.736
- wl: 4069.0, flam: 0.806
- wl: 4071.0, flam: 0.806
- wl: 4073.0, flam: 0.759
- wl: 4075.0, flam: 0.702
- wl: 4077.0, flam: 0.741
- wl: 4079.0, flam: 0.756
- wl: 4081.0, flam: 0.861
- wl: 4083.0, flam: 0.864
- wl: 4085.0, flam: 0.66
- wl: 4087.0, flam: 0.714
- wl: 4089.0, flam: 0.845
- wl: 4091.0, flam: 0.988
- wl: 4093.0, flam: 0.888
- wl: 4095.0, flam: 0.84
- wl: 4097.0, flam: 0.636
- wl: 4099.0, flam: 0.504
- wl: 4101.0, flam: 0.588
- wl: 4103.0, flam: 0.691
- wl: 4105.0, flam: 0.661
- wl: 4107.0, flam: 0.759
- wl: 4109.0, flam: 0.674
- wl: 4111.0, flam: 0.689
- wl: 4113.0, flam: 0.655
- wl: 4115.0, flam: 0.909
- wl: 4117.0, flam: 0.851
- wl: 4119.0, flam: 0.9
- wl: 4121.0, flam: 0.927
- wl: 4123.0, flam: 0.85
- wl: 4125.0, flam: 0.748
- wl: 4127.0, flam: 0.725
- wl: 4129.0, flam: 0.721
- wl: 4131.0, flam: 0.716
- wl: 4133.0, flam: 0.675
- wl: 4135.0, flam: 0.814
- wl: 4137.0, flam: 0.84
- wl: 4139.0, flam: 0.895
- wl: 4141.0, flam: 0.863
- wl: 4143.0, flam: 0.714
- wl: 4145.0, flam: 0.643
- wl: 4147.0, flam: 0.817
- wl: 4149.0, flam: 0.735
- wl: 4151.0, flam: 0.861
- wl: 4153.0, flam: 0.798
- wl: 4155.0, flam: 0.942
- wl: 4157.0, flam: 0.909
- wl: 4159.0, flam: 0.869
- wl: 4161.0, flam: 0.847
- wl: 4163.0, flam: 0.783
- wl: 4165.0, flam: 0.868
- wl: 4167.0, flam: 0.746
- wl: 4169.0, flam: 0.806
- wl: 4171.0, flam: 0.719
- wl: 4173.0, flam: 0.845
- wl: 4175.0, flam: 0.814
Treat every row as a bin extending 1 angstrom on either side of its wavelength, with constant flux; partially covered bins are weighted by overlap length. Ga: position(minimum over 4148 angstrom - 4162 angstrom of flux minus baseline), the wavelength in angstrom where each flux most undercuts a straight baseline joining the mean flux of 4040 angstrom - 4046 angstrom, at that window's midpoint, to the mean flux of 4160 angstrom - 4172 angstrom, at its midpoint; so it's 4149.0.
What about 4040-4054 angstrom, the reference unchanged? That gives 4043.0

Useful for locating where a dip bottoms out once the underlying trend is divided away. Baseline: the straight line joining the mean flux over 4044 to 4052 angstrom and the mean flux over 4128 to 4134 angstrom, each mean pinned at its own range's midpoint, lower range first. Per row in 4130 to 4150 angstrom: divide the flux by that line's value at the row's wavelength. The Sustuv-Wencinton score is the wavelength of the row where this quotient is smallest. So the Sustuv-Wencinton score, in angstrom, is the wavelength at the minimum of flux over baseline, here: 4145.0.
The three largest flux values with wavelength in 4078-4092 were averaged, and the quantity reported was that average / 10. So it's 0.090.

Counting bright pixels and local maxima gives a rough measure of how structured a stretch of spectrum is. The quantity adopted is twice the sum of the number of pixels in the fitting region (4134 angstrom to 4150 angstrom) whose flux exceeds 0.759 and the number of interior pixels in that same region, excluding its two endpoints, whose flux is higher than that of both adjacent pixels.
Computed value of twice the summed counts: 14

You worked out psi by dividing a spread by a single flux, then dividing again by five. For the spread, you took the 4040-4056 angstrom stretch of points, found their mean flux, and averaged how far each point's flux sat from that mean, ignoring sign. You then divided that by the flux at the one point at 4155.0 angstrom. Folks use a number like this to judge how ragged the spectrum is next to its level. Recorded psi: 0.0133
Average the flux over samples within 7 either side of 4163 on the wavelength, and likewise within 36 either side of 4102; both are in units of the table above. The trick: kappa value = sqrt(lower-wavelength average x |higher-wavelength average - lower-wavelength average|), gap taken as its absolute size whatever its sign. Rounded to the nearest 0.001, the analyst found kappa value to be 0.229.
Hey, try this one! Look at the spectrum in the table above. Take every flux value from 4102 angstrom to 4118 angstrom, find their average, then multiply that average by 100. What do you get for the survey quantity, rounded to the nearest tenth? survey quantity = 73.6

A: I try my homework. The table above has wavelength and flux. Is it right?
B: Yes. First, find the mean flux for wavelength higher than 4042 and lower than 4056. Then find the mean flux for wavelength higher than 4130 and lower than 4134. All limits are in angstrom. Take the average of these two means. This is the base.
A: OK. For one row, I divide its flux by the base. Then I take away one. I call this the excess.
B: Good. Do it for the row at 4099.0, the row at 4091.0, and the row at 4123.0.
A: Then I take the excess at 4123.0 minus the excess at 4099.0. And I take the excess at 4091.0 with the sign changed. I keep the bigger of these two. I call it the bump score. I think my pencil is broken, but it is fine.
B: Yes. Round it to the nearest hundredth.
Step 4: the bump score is 0.47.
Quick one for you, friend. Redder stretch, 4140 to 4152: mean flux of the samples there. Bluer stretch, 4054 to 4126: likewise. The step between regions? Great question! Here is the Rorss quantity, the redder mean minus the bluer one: -0.01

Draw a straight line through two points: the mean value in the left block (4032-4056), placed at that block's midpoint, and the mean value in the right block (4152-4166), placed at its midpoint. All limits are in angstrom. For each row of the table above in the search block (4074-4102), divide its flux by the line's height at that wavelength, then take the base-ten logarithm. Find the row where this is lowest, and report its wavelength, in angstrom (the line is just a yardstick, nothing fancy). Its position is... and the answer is 4099.0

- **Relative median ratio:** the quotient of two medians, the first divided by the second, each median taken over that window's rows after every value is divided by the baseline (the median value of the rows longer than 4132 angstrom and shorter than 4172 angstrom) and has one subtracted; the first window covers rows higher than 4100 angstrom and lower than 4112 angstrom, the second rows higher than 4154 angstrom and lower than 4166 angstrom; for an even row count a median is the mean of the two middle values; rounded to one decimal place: -2.5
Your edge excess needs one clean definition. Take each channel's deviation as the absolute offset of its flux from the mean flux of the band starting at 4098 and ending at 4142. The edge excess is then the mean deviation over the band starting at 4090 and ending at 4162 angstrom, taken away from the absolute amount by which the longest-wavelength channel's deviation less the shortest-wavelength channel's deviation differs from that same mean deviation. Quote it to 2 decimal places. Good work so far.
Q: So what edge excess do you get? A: 0.14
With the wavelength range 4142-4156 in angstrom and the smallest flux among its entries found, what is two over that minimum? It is 3.1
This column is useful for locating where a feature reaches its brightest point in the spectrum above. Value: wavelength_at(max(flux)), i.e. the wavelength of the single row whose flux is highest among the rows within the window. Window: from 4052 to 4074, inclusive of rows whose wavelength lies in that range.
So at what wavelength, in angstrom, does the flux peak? 4061.0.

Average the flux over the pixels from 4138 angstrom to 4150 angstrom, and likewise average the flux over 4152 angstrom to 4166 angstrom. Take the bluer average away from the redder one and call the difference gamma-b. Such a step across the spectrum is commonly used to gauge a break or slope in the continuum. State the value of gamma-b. 0.08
